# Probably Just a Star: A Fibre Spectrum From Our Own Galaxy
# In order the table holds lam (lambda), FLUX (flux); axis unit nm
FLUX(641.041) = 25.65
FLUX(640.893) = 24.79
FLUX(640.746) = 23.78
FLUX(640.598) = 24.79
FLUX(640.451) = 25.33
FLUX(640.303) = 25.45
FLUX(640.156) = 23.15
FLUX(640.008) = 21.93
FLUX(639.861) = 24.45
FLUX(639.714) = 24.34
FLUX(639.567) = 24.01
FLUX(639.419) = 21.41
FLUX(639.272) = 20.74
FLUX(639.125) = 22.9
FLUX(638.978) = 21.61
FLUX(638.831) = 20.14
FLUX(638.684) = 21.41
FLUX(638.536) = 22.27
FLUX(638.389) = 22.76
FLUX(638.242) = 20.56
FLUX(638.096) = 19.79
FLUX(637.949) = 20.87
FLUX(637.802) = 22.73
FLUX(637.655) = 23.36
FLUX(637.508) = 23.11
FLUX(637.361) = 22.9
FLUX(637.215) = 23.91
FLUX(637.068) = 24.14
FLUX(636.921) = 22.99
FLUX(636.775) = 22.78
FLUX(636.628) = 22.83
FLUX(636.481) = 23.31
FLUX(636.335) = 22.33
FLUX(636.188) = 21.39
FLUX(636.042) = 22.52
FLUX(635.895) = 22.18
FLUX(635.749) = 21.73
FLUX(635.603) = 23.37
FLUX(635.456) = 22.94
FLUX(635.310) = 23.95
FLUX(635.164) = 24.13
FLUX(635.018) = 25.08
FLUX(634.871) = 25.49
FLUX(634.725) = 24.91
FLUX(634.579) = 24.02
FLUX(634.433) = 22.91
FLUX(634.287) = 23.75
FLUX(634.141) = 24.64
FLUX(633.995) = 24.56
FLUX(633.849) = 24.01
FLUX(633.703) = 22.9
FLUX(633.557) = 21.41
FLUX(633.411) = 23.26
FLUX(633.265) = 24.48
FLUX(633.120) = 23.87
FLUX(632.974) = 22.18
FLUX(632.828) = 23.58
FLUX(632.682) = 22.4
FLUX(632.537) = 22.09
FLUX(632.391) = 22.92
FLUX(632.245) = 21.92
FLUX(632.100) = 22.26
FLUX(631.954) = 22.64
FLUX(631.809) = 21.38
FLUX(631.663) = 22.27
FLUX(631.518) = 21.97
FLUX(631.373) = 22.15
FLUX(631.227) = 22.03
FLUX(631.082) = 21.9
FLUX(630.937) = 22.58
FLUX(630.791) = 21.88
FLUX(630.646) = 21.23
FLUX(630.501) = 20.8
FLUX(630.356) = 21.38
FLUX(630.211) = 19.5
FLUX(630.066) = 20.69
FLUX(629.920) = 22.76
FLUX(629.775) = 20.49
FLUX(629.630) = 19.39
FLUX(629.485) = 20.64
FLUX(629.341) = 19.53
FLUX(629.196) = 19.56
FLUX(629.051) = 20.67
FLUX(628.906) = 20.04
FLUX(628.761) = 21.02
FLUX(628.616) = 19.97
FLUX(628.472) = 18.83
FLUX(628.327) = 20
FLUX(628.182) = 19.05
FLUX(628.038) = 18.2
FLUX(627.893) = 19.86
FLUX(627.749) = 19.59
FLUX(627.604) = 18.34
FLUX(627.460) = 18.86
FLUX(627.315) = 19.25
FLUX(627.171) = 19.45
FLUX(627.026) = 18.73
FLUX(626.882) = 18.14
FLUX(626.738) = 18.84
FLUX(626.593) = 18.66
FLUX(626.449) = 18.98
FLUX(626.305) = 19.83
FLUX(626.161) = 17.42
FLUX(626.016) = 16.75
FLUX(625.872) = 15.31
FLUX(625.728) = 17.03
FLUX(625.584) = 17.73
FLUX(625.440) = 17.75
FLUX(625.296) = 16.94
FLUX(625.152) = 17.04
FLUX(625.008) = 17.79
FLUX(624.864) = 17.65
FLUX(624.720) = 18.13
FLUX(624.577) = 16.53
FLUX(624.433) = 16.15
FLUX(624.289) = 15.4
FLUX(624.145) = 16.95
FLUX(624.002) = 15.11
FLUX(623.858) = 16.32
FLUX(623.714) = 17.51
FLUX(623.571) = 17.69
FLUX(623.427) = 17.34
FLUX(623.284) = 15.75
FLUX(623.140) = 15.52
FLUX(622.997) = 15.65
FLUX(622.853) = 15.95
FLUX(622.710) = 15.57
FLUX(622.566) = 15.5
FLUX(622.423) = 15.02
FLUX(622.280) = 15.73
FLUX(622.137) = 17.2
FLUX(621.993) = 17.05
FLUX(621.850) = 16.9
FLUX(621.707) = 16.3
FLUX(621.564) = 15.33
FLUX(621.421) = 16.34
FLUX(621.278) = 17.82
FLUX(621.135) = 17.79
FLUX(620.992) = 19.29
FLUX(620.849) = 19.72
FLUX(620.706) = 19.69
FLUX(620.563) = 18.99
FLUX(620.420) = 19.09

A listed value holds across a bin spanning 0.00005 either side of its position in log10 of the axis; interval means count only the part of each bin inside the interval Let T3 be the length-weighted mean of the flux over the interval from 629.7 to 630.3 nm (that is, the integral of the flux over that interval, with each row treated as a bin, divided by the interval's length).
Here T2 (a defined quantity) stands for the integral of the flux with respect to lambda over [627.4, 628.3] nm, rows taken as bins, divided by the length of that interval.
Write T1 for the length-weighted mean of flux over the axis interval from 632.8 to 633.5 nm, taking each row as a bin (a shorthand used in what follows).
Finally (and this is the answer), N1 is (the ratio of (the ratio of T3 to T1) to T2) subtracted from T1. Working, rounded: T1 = 23.4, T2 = 19.0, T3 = 20.8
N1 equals 23.4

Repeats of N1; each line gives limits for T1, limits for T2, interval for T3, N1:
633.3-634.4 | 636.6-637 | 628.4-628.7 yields 23.5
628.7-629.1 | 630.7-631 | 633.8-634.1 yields 20.5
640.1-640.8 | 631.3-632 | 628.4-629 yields 24.5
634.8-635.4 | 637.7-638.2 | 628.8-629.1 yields 24.6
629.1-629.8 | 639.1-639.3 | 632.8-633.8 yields 19.9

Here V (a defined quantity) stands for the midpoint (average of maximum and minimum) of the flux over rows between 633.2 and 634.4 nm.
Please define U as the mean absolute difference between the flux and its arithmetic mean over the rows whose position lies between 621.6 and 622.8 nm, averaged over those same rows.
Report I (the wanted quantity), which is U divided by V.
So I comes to 0.031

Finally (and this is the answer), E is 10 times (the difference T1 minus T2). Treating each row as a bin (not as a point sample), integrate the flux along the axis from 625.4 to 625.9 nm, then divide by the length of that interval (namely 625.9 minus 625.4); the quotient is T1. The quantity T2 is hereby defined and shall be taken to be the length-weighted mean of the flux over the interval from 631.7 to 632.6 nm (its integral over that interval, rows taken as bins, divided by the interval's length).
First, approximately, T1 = 17.1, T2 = 22.2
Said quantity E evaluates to -51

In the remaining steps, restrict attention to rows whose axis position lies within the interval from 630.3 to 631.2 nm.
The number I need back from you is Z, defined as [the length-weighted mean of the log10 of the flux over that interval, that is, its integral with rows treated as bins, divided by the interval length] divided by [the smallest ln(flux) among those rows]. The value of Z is 0.440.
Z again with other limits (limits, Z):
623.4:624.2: 0.451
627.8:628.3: 0.442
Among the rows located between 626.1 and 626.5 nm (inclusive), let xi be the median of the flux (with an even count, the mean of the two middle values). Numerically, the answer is 19.0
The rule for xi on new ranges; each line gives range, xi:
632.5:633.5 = 23.3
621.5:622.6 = 16.0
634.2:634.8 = 23.9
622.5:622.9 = 15.6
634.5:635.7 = 24.1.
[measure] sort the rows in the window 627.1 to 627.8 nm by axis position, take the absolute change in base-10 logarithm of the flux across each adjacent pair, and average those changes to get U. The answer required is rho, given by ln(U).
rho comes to -4.30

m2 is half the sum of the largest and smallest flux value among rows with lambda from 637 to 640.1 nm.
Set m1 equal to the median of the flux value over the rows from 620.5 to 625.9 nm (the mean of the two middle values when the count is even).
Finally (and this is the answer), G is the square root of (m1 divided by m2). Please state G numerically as 0.88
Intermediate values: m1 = 17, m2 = 22.1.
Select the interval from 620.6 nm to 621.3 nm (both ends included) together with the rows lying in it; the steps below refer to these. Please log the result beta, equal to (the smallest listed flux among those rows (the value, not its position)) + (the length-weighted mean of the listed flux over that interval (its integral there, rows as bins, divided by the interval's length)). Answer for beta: 37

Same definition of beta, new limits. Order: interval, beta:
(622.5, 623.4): 31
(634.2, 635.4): 47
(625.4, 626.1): 32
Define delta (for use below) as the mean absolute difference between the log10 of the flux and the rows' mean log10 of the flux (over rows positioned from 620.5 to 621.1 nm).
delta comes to 0.006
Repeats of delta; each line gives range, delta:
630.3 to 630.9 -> 0.006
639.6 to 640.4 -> 0.020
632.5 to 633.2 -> 0.014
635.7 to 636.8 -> 0.009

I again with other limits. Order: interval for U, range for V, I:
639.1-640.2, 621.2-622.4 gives 0.068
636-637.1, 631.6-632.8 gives 0.024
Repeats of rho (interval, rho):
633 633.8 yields -3.71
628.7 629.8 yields -3.96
